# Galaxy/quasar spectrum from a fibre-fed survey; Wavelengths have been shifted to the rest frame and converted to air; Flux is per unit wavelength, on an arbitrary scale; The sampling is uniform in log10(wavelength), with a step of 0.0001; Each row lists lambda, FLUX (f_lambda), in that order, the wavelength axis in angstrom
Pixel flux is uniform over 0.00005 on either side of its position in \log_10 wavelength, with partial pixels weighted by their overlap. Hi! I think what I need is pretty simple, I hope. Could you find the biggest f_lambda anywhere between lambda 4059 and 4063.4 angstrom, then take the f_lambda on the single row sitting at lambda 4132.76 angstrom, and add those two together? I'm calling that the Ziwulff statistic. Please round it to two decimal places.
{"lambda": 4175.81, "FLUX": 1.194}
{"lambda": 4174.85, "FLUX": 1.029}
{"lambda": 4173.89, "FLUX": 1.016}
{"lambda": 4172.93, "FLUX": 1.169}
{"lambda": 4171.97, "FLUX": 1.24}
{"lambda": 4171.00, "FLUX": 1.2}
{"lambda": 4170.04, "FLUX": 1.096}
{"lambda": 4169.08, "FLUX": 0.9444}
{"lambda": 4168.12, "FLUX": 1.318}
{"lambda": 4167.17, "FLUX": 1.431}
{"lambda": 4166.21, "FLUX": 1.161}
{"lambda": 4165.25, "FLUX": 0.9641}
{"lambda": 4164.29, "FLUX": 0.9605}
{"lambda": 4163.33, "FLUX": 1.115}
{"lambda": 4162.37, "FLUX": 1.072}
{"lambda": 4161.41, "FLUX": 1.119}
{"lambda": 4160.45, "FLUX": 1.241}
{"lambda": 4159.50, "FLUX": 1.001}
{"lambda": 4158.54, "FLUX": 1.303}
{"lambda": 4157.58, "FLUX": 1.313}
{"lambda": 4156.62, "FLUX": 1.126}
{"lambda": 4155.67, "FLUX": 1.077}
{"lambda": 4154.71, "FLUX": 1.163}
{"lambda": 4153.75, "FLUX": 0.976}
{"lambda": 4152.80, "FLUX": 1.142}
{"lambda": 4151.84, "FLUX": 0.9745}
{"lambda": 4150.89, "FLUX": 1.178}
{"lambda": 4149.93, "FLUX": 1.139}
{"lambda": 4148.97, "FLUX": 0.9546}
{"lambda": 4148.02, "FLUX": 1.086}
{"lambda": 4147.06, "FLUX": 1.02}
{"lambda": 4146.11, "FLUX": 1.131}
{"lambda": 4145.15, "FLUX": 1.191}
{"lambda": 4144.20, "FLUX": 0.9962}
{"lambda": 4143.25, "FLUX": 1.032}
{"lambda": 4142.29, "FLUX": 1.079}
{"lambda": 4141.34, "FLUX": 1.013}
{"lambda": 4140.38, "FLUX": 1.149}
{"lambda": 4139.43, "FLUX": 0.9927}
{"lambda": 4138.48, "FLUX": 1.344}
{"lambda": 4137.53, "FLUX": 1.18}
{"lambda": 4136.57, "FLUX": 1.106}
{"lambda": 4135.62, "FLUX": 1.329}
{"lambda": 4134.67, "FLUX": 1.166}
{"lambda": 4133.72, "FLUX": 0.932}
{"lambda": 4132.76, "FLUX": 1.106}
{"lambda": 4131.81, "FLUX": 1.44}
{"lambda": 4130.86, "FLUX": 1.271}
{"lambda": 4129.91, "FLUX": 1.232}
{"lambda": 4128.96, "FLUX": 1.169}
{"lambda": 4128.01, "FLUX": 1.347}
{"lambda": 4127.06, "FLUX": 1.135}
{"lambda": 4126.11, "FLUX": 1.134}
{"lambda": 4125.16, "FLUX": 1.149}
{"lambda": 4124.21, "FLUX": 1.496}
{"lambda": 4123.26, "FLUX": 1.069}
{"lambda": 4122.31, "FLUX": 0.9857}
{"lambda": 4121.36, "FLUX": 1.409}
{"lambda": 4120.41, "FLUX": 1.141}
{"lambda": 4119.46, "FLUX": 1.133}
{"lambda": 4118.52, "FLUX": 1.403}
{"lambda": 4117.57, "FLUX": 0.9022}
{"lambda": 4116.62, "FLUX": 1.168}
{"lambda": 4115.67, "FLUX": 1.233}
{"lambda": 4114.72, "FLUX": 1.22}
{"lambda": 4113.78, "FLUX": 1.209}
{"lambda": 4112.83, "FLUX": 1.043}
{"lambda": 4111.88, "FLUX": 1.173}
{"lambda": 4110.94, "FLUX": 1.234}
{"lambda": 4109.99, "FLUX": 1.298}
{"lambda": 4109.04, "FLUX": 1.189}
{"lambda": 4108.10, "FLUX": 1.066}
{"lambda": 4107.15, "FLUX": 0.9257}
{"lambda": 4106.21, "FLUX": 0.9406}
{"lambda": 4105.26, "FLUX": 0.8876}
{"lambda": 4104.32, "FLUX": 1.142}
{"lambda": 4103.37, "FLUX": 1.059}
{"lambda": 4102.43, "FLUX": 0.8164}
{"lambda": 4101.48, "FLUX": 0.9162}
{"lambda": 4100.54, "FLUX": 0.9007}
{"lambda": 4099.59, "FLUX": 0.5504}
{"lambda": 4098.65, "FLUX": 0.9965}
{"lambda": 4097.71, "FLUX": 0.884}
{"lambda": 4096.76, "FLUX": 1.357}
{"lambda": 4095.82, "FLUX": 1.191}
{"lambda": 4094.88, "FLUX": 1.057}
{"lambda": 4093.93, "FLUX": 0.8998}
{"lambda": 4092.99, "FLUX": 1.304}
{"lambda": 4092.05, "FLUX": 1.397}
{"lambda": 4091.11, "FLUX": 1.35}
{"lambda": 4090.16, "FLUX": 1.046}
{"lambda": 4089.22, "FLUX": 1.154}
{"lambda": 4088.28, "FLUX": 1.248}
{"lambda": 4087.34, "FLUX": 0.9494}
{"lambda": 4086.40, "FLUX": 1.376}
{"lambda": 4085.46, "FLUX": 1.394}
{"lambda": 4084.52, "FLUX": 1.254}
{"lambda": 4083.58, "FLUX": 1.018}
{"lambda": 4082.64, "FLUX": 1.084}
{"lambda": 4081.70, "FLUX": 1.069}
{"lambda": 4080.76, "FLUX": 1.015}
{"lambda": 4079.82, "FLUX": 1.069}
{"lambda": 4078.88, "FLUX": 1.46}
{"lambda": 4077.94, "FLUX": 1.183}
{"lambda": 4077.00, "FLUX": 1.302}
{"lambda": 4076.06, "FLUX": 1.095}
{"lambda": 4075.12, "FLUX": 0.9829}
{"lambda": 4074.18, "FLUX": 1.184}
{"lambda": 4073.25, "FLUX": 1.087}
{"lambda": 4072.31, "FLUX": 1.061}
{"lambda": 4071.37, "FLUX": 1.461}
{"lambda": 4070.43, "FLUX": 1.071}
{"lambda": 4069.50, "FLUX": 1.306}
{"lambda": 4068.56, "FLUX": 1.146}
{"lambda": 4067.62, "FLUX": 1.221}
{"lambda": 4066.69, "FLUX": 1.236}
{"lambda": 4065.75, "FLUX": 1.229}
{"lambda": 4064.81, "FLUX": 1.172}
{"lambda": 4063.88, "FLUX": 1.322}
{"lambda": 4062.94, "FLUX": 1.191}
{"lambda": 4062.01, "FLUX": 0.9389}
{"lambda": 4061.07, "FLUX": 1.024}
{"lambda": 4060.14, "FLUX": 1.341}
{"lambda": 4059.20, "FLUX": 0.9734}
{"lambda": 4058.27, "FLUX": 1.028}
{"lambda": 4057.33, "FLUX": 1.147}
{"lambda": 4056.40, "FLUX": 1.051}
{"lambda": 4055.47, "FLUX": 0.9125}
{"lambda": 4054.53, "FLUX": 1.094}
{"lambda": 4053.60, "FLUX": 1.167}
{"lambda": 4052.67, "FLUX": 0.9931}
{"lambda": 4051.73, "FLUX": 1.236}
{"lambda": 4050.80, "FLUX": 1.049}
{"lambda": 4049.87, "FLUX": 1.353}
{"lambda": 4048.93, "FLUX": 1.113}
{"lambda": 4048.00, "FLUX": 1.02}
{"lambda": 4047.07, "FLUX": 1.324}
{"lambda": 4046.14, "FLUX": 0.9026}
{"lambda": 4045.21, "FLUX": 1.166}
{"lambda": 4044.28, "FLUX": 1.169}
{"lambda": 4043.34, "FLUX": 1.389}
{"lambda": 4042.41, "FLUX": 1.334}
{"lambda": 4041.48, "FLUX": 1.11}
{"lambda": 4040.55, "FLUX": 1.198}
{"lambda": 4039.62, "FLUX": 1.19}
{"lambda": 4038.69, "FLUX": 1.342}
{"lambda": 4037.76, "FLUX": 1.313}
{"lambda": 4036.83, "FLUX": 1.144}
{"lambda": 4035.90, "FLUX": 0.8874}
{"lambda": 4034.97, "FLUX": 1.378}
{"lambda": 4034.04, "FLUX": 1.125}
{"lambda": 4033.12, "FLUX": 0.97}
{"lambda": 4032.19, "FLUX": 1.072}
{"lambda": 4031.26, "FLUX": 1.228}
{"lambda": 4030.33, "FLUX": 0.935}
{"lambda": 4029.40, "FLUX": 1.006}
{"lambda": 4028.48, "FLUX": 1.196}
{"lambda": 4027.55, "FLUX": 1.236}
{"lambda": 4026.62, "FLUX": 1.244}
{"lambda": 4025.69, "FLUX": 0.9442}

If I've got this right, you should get 2.45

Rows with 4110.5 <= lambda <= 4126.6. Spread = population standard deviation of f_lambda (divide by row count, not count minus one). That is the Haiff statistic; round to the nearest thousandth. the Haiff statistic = 0.146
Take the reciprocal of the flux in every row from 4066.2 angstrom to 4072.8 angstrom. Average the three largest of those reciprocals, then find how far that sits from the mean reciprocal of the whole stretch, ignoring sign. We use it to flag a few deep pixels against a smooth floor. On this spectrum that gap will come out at 0.084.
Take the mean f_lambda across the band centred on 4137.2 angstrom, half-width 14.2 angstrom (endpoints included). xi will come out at 1.15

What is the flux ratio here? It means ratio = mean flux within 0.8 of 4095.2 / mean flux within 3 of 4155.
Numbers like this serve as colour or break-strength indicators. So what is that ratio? 0.99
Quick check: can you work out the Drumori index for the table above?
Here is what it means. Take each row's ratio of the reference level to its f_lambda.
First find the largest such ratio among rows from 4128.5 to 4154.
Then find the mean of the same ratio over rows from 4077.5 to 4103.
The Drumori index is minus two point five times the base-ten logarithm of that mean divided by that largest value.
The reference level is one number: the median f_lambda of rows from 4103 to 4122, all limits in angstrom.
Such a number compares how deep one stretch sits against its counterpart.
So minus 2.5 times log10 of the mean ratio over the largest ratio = 0.14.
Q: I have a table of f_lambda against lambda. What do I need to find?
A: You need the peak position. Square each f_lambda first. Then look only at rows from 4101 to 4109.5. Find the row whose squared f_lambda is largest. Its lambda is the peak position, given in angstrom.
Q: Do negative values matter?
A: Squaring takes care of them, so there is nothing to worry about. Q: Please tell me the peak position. 4109.04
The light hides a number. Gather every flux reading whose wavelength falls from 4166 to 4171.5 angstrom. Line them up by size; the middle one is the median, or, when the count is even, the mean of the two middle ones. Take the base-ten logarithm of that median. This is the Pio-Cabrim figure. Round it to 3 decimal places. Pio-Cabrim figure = 0.072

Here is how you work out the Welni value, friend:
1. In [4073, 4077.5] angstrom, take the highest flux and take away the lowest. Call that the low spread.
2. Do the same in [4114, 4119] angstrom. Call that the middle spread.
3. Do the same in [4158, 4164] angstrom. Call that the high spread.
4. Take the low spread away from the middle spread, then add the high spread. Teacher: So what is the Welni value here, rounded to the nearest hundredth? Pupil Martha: 0.48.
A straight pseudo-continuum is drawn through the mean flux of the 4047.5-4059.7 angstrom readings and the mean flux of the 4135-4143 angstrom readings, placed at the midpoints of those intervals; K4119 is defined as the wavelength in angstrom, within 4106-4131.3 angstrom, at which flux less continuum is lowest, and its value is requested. 4117.57 angstrom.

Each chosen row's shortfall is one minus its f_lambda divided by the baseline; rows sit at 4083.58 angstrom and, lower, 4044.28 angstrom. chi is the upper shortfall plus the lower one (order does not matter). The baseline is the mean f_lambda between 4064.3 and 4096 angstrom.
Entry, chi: 0.14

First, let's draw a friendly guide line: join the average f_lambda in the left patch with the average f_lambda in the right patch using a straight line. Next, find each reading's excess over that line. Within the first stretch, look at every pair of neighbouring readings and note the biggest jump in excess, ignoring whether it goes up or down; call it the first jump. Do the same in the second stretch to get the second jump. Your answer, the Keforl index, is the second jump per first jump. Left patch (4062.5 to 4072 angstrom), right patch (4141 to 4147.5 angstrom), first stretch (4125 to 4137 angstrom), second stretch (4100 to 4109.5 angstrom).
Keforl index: 0.76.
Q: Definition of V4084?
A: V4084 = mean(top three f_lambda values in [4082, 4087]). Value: 1.34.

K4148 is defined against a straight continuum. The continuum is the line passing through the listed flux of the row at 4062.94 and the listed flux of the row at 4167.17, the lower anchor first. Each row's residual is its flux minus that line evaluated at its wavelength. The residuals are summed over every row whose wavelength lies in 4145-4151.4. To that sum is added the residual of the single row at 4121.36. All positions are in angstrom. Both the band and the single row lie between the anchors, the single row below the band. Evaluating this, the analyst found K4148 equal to -1.9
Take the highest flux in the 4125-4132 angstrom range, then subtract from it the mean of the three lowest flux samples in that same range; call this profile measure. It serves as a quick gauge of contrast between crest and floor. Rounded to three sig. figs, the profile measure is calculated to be 0.301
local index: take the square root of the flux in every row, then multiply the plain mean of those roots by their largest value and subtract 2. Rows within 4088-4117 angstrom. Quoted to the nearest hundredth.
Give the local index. -0.77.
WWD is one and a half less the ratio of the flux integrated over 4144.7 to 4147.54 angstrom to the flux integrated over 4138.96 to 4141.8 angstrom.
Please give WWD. 0.44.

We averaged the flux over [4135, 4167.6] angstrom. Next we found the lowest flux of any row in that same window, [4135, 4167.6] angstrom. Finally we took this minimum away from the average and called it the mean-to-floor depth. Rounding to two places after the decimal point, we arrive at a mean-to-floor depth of 0.16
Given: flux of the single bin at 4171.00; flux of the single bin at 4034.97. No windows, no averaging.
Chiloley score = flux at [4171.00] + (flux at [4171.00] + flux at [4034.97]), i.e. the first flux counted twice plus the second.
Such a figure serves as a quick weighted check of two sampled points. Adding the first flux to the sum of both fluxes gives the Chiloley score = 3.8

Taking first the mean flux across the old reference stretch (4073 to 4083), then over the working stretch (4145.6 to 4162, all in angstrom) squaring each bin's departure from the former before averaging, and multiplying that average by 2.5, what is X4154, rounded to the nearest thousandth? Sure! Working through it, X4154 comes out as 0.029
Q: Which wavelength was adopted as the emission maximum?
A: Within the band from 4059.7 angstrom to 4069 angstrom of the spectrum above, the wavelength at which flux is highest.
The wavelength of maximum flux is 4060.14 angstrom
